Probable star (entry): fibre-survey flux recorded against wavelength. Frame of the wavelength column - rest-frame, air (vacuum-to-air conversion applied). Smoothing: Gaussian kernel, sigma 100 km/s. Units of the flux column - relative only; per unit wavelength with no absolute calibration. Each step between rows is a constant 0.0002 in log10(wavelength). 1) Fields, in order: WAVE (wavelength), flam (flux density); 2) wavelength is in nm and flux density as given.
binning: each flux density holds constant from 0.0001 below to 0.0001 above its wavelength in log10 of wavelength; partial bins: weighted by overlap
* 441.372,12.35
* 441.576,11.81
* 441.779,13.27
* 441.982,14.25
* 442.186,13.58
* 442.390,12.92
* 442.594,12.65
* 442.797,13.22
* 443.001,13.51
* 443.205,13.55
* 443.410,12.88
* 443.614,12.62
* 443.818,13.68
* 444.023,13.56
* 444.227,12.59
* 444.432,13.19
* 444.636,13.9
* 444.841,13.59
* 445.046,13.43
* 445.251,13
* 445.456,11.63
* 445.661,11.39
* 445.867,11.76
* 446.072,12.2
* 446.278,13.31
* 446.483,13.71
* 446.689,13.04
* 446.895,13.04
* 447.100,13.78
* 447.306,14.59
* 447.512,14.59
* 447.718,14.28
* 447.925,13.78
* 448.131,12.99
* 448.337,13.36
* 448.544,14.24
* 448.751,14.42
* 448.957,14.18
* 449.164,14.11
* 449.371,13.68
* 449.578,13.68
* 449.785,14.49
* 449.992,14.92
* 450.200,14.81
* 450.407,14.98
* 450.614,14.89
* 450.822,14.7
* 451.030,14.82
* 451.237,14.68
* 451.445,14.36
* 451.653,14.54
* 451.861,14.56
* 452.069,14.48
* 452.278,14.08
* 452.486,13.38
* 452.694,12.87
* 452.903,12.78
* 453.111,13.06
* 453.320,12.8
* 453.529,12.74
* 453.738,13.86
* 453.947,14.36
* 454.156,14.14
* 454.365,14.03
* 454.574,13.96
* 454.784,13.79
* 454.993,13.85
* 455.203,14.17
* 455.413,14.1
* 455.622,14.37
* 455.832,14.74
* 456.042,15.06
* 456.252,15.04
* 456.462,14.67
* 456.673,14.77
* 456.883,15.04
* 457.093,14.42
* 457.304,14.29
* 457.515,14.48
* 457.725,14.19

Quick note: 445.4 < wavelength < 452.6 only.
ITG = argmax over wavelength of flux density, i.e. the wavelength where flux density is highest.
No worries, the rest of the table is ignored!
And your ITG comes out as 450.407 nm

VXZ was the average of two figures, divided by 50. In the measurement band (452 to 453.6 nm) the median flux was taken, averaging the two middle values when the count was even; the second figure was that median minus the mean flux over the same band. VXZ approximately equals 0.127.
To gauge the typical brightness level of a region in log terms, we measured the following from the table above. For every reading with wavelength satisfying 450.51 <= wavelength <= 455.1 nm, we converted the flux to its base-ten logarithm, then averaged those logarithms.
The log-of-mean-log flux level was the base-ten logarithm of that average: 0.0583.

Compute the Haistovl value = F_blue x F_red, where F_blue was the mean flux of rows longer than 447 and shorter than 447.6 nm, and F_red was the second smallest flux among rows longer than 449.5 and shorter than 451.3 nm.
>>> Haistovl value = 207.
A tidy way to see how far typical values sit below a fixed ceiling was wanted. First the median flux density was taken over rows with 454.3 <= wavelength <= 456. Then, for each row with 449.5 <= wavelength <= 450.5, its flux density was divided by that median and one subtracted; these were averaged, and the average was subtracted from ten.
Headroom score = 9.96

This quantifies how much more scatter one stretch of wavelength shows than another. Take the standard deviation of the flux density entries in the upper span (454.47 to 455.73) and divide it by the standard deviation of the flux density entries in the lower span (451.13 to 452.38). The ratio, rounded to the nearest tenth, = 1.0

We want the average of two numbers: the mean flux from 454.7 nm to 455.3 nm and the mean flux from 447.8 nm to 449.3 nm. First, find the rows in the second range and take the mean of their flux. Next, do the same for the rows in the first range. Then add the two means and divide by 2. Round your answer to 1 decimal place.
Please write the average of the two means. 13.9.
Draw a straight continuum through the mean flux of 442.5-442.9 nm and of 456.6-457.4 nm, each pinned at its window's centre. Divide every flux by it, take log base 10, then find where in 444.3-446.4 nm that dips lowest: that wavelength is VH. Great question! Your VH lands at 445.661 nm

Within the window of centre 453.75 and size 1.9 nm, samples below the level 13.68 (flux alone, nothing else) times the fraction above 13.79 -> 2.2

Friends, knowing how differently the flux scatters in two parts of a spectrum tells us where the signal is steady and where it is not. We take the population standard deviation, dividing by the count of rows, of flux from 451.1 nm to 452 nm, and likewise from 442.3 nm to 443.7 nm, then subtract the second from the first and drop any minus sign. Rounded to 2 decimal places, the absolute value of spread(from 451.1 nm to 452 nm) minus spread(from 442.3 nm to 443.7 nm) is 0.24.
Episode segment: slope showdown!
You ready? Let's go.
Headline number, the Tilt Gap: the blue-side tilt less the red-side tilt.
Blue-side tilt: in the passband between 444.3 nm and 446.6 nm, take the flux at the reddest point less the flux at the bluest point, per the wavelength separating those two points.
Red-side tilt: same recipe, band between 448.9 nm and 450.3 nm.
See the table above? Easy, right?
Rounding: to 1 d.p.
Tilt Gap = -0.3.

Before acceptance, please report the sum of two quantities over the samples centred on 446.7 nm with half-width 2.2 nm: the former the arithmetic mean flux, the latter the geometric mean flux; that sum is 26.6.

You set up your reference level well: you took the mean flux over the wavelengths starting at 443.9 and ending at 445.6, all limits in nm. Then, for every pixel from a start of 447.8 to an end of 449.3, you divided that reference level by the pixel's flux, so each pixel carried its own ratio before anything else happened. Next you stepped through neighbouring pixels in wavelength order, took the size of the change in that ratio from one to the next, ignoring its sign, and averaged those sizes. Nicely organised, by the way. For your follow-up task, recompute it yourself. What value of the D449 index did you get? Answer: 0.030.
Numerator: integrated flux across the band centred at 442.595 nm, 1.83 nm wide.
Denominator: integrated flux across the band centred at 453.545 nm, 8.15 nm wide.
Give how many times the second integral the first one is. 0.2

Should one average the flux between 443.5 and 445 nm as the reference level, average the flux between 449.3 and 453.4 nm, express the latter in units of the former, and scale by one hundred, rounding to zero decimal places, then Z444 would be 106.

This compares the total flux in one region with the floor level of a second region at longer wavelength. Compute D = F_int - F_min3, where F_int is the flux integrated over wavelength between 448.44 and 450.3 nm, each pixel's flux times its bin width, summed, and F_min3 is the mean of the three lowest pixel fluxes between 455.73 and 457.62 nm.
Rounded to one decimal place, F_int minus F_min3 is 12.2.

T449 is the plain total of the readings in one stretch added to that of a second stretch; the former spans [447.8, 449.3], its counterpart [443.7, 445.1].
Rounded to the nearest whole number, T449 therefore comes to 191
